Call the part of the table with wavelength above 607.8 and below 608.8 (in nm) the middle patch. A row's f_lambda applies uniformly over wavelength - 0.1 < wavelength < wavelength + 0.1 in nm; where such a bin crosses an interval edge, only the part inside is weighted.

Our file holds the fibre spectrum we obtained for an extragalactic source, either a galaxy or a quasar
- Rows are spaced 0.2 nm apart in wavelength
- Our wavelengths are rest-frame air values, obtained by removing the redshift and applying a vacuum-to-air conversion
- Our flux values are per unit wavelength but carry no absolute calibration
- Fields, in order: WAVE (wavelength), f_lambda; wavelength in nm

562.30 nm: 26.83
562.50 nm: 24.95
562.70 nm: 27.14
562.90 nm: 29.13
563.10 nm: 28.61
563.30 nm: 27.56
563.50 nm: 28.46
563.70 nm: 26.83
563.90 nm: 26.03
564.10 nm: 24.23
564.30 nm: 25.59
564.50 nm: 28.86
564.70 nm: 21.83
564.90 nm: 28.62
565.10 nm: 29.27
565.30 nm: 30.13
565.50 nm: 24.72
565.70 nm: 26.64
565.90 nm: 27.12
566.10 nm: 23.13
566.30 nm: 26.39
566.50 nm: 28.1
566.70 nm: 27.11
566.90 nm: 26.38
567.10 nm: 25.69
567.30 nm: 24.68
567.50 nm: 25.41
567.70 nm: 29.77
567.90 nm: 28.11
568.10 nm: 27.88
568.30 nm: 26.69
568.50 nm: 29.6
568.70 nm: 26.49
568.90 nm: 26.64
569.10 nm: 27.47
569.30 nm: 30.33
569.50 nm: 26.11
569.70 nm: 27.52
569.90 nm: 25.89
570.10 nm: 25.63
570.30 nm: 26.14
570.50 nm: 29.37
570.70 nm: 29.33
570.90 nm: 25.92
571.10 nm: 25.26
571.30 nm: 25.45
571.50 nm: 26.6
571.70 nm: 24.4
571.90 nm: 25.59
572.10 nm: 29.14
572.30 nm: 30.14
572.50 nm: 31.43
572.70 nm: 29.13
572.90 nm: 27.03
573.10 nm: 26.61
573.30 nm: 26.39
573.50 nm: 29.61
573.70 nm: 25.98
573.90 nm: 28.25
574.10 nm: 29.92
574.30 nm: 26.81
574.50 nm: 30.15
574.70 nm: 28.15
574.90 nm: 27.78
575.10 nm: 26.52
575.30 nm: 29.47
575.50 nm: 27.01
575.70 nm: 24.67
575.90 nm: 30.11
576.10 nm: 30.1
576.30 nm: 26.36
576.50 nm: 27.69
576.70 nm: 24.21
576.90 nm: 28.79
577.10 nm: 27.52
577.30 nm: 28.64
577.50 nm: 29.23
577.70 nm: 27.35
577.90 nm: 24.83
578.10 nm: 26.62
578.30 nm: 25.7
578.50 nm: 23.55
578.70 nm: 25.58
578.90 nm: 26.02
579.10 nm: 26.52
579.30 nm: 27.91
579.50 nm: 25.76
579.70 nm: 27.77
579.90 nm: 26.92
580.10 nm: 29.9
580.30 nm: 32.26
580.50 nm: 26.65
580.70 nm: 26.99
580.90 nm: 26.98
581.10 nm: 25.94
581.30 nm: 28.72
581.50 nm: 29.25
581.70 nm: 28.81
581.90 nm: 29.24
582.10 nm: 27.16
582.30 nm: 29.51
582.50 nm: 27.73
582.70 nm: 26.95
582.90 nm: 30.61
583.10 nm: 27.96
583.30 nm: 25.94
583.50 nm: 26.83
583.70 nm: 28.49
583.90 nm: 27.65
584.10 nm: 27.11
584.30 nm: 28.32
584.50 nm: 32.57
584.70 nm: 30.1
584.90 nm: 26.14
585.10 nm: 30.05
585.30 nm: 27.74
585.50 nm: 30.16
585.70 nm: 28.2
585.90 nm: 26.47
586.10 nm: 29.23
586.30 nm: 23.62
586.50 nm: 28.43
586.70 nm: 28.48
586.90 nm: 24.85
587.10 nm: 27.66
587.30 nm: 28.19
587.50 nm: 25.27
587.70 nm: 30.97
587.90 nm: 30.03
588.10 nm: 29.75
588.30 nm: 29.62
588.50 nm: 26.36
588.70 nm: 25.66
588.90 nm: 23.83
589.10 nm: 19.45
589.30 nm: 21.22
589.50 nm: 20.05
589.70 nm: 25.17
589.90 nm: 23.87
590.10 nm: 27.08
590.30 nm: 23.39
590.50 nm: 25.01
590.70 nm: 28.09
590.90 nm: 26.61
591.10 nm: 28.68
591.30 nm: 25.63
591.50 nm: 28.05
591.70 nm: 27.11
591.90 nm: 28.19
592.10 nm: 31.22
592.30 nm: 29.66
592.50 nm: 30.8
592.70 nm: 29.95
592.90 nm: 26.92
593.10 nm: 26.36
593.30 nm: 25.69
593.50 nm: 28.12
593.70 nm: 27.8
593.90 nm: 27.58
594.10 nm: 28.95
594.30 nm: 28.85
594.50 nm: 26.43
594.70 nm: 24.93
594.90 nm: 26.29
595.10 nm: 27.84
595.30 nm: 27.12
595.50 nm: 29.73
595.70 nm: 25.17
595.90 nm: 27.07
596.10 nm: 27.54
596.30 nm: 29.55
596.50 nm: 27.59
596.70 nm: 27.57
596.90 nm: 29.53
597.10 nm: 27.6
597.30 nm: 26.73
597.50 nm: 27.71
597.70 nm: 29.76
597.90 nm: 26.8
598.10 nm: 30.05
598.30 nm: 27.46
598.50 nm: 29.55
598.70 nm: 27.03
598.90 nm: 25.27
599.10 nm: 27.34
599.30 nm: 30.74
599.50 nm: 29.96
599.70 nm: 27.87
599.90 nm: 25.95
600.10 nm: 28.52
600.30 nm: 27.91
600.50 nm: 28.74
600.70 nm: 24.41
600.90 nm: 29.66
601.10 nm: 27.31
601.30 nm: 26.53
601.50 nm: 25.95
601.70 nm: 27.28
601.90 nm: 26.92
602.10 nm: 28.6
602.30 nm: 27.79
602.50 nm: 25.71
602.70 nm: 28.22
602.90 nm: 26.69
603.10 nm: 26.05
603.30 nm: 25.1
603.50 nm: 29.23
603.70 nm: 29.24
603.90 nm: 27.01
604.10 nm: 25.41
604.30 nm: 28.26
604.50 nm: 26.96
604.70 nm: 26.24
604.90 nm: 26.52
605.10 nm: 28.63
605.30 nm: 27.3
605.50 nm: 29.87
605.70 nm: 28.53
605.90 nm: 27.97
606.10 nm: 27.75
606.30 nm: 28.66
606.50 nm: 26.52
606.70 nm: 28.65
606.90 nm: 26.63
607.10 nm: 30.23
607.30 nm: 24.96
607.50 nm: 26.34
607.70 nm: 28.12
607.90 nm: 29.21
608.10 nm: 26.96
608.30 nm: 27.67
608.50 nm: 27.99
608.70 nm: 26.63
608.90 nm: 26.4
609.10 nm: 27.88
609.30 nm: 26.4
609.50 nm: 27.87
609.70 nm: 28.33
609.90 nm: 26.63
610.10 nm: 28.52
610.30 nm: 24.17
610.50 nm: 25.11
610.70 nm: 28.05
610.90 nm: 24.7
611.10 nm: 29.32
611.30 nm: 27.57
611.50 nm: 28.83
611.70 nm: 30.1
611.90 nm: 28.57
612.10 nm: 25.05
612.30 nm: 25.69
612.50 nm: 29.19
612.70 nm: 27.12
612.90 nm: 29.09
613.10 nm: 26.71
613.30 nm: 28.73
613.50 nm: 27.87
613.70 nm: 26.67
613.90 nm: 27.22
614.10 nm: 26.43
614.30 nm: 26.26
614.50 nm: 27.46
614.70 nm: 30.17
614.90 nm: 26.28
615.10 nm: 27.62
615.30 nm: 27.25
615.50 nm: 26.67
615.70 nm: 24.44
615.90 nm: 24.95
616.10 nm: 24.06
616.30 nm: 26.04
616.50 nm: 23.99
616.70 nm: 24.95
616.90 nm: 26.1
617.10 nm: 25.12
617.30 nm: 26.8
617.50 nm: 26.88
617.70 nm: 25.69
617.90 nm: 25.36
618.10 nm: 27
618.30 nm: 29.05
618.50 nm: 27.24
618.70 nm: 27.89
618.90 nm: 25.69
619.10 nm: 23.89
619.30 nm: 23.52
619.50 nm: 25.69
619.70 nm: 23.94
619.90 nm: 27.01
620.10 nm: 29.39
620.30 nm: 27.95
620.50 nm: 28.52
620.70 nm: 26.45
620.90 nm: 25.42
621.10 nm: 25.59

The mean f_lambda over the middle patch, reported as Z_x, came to 27.7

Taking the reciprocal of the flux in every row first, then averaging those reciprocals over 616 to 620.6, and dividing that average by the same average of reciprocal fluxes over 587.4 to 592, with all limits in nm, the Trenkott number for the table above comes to 0.98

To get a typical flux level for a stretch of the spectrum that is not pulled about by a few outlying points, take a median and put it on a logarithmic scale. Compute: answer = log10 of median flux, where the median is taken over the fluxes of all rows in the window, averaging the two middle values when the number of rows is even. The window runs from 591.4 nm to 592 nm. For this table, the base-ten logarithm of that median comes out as 1.448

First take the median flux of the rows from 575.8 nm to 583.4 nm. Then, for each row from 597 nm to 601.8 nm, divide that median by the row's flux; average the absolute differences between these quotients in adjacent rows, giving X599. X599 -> 0.07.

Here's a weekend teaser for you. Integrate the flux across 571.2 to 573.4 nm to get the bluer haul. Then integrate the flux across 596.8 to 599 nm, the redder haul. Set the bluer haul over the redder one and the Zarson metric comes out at 1.0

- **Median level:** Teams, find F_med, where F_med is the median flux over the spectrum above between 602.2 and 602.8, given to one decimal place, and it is 27.8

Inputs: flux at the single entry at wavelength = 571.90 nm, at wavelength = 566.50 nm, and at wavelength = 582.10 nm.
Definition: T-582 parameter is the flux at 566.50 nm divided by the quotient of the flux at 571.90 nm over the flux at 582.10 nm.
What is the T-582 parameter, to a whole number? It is 30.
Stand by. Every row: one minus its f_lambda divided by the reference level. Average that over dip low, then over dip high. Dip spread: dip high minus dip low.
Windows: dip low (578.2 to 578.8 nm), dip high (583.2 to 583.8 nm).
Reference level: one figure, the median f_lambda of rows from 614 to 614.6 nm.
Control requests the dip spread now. -0.08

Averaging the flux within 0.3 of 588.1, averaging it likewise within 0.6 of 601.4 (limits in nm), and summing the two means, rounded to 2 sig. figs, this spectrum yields 57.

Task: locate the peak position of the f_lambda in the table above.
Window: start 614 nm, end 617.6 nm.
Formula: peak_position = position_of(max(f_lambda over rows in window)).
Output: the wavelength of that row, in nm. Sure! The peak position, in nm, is 614.70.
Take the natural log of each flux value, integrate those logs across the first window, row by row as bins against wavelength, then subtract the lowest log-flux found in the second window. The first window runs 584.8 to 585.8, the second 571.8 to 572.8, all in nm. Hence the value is 0.10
